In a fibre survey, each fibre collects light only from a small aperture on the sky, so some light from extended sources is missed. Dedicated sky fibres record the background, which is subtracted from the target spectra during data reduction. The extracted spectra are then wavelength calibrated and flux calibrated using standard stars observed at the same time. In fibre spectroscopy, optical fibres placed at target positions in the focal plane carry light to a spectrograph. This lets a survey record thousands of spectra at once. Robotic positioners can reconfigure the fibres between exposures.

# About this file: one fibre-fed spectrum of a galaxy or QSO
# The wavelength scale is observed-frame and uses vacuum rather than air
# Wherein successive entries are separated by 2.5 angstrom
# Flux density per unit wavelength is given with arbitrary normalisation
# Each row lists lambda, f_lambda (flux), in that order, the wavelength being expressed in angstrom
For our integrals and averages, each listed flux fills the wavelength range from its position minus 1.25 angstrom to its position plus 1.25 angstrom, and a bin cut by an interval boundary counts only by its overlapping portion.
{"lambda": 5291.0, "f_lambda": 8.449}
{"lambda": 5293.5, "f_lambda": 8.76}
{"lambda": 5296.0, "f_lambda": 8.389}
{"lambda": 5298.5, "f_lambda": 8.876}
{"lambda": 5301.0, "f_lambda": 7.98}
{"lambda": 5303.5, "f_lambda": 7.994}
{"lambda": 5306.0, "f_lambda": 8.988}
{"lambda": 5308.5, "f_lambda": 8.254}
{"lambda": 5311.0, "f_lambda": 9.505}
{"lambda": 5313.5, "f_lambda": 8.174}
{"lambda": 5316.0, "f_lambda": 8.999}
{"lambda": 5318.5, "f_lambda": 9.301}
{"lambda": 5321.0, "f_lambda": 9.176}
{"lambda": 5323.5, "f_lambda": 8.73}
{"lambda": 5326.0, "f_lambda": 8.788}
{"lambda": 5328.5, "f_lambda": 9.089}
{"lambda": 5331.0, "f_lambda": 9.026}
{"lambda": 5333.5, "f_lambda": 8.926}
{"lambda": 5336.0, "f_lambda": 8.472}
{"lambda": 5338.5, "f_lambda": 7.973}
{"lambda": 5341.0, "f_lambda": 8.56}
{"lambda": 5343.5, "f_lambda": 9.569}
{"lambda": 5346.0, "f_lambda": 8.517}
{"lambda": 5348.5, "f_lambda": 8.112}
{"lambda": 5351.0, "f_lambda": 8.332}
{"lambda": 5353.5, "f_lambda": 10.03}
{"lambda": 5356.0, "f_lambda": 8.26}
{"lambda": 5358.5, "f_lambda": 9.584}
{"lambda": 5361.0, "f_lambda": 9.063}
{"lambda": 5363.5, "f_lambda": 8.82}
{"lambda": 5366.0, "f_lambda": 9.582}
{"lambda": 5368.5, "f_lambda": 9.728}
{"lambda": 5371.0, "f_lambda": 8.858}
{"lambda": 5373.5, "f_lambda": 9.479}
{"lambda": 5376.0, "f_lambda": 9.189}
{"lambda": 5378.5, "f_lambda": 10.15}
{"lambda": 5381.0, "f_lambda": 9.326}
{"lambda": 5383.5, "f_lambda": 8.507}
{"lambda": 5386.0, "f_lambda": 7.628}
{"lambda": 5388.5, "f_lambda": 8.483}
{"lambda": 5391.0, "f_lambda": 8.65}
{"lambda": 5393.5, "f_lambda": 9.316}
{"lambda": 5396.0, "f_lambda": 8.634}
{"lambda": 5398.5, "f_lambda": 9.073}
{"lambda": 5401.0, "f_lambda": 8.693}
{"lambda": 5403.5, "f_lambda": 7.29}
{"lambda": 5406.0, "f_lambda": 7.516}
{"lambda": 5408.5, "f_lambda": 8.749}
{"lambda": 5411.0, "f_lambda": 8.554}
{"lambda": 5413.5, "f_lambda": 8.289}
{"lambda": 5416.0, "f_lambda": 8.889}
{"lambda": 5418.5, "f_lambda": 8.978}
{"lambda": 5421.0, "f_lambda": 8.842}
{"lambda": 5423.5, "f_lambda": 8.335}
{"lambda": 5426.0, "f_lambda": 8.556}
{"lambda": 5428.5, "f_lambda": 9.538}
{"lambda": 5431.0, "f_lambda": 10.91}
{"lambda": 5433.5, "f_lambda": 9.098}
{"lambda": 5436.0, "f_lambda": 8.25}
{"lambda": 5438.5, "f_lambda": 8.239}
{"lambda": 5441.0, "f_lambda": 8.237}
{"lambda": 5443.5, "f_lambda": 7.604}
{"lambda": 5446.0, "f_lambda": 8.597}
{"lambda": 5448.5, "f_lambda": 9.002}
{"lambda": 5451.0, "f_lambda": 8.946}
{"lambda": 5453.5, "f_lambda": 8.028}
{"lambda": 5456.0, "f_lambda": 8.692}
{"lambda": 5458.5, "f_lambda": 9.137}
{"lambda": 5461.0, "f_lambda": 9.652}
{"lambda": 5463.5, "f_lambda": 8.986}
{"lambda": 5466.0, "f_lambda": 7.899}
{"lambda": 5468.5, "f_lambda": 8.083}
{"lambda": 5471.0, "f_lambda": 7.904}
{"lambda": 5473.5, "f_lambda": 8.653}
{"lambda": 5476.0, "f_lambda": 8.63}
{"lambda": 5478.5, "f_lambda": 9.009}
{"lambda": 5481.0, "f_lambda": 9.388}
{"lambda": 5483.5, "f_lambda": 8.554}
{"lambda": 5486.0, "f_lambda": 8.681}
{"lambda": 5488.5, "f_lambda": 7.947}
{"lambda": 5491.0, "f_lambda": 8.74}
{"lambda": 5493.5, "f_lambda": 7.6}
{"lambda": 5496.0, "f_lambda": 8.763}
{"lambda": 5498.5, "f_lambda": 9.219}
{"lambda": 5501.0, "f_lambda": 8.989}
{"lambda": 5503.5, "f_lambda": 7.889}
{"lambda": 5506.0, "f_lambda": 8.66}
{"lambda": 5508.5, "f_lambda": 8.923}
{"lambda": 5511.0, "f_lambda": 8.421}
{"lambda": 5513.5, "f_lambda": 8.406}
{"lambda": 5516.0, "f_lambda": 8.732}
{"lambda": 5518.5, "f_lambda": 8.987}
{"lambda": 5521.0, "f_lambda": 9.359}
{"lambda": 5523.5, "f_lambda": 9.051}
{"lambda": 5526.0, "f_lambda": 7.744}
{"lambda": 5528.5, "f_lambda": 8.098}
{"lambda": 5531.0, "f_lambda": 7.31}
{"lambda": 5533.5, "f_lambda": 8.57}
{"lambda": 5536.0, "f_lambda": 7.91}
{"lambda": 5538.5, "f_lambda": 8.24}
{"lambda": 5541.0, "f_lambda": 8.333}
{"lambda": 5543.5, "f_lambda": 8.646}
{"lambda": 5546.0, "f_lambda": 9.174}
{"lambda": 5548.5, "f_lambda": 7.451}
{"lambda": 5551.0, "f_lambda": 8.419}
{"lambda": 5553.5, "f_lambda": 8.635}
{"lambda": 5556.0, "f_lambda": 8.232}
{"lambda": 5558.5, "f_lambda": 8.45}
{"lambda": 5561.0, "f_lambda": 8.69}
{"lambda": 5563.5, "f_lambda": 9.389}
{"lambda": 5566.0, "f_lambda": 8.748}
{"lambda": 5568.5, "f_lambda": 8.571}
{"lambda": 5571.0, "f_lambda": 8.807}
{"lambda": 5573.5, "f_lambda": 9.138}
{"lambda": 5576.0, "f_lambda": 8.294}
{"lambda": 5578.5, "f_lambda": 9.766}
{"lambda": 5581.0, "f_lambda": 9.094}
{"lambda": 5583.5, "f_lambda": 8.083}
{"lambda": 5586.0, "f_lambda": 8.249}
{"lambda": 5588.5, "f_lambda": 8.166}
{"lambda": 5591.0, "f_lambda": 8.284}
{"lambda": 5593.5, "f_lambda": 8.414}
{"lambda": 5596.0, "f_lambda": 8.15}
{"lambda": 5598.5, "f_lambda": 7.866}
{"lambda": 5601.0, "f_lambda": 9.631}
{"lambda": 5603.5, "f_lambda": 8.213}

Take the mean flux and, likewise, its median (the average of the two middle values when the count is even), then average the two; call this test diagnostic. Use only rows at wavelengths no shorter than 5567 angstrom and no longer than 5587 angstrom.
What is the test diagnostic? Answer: 8.7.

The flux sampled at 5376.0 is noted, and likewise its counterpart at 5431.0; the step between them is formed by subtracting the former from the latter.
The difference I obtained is 1.7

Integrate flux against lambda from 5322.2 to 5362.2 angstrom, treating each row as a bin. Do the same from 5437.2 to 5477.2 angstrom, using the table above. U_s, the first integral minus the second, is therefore 11.9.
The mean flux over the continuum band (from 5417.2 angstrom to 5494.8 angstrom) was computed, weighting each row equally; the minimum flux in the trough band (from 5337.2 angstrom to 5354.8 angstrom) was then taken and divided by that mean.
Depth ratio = 0.92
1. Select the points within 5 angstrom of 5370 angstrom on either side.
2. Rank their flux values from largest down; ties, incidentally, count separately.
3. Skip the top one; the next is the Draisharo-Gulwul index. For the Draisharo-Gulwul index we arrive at 9.582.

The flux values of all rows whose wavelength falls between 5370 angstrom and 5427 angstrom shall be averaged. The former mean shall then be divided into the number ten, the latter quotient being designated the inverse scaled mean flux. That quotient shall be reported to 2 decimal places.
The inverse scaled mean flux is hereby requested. 1.15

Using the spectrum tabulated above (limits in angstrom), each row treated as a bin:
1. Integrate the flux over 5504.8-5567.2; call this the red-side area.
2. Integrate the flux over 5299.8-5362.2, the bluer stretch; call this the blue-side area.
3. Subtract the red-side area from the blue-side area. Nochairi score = 17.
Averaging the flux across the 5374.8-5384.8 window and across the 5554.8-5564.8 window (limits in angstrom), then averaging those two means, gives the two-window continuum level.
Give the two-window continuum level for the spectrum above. 8.99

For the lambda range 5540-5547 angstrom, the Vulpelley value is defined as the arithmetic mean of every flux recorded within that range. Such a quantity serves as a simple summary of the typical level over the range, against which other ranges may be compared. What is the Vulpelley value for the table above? 8.7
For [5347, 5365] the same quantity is 8.9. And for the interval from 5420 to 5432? 9.2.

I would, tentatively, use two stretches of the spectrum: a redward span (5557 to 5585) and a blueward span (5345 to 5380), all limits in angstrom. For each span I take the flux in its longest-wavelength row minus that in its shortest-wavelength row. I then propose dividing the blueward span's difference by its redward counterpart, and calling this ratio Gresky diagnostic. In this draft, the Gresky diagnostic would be -4.4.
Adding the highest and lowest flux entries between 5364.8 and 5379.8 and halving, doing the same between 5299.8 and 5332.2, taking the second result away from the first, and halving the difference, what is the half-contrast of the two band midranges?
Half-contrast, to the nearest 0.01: 0.38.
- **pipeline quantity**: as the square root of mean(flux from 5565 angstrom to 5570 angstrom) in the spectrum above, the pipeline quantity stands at 2.94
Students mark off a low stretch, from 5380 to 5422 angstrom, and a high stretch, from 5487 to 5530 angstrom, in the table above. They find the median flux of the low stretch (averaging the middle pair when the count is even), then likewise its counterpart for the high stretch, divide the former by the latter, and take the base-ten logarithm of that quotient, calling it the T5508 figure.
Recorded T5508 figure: -0.004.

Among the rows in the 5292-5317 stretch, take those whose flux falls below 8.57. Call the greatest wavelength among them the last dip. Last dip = 5313.5 angstrom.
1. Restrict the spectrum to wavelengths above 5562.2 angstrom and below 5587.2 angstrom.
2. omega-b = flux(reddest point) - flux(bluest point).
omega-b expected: -1.1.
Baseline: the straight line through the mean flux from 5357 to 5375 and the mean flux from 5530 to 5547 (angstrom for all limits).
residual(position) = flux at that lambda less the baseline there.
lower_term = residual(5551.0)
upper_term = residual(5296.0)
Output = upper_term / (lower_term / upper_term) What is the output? 10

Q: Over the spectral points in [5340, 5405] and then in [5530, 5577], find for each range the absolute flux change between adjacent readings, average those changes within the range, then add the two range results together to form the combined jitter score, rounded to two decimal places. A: 1.31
